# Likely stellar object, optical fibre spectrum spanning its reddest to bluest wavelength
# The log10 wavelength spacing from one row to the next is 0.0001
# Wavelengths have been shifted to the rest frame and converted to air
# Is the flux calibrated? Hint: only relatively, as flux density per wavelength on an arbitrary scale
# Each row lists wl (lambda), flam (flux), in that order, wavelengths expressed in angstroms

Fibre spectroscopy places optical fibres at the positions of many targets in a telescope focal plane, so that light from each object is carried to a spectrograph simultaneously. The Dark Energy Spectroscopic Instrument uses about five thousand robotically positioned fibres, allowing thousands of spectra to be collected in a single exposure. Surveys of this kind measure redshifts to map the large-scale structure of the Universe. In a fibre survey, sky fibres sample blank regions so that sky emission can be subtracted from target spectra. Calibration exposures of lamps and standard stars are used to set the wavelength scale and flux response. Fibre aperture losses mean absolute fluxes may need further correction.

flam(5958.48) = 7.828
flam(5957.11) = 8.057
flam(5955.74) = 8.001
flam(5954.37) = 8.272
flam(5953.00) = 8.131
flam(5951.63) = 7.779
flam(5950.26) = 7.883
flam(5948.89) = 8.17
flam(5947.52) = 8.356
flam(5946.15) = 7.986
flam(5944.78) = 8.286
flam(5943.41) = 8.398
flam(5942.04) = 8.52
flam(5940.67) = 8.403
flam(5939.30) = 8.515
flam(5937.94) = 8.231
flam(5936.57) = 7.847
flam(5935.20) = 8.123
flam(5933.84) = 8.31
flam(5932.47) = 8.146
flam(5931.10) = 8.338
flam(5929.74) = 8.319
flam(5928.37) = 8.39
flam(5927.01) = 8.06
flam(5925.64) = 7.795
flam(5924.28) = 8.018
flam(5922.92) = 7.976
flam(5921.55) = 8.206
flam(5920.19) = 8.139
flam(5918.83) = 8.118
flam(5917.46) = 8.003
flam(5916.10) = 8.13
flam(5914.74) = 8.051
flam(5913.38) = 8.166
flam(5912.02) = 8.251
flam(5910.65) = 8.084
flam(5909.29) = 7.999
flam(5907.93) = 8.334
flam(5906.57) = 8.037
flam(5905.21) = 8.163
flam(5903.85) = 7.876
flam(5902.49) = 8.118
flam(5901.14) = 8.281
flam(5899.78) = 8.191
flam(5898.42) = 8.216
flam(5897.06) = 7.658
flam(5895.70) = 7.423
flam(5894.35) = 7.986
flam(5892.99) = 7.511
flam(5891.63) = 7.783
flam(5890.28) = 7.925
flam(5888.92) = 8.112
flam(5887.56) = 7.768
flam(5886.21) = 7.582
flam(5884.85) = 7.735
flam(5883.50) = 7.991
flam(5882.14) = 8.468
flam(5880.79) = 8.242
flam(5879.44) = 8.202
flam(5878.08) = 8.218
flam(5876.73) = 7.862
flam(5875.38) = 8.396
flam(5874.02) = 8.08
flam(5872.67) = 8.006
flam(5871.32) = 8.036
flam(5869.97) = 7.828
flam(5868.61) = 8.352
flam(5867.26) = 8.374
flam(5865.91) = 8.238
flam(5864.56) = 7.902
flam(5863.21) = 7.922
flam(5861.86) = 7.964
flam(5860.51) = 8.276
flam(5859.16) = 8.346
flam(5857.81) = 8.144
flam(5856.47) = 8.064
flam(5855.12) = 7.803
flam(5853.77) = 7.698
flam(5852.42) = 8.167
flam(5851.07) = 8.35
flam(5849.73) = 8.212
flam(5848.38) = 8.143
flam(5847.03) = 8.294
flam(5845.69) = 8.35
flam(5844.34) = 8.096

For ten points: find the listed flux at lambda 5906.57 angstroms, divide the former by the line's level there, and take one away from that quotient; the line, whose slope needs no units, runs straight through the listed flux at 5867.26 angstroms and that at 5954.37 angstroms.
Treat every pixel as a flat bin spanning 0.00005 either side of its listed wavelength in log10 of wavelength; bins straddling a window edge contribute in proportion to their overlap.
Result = -0.035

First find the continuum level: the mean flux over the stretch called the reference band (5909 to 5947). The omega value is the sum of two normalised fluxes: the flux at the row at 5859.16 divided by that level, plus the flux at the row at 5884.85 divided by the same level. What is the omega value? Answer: 1.97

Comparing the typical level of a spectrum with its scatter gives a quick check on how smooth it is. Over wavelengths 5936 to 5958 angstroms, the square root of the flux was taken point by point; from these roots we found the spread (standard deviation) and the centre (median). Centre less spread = 2.82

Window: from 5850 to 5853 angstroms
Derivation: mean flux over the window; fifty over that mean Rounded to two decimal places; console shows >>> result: 6.05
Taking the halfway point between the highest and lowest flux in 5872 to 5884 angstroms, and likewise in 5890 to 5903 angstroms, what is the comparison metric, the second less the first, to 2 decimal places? -0.31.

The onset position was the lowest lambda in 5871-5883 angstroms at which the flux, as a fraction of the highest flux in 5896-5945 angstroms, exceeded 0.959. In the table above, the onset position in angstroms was 5875.38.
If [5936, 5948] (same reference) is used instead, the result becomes 5937.94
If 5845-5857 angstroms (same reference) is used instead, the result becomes 5845.69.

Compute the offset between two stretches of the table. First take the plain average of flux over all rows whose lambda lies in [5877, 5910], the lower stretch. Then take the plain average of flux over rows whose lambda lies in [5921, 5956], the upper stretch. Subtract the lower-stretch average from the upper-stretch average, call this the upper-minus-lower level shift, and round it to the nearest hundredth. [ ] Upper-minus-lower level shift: 0.18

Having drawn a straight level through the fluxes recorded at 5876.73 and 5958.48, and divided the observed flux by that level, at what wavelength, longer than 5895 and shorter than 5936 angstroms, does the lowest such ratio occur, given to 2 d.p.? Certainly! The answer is 5895.70 angstroms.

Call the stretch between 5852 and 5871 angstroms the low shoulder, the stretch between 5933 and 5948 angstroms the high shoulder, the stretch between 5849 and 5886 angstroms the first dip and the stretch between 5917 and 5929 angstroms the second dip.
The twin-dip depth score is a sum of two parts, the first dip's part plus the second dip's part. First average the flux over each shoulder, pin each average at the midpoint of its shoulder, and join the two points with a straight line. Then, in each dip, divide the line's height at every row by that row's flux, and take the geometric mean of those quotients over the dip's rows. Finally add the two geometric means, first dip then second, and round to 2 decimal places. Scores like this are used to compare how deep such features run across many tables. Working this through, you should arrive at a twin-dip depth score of 2.02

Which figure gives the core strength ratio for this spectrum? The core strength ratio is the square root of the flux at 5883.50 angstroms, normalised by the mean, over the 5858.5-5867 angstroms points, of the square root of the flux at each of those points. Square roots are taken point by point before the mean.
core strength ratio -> 0.99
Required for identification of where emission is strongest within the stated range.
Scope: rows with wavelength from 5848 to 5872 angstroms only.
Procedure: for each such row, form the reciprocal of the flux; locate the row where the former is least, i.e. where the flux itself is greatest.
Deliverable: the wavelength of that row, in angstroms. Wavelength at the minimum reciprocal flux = 5867.26 angstroms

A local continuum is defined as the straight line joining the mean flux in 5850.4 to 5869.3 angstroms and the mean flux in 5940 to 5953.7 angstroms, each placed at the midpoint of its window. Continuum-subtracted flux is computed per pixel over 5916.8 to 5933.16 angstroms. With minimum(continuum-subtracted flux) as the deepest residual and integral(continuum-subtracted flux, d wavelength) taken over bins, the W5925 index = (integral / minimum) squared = 4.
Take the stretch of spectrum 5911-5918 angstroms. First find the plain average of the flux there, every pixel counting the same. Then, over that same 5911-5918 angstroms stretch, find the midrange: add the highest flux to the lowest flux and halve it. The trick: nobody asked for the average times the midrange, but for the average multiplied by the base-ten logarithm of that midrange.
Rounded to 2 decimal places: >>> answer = 7.39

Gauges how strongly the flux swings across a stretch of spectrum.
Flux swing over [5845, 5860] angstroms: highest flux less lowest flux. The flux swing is 0.65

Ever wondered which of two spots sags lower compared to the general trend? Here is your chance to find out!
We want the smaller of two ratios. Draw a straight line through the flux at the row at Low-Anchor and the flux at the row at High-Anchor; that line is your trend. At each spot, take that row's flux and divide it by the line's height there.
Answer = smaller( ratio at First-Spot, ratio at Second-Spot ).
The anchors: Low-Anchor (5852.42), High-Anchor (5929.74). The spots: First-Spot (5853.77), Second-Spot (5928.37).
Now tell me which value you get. 0.942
